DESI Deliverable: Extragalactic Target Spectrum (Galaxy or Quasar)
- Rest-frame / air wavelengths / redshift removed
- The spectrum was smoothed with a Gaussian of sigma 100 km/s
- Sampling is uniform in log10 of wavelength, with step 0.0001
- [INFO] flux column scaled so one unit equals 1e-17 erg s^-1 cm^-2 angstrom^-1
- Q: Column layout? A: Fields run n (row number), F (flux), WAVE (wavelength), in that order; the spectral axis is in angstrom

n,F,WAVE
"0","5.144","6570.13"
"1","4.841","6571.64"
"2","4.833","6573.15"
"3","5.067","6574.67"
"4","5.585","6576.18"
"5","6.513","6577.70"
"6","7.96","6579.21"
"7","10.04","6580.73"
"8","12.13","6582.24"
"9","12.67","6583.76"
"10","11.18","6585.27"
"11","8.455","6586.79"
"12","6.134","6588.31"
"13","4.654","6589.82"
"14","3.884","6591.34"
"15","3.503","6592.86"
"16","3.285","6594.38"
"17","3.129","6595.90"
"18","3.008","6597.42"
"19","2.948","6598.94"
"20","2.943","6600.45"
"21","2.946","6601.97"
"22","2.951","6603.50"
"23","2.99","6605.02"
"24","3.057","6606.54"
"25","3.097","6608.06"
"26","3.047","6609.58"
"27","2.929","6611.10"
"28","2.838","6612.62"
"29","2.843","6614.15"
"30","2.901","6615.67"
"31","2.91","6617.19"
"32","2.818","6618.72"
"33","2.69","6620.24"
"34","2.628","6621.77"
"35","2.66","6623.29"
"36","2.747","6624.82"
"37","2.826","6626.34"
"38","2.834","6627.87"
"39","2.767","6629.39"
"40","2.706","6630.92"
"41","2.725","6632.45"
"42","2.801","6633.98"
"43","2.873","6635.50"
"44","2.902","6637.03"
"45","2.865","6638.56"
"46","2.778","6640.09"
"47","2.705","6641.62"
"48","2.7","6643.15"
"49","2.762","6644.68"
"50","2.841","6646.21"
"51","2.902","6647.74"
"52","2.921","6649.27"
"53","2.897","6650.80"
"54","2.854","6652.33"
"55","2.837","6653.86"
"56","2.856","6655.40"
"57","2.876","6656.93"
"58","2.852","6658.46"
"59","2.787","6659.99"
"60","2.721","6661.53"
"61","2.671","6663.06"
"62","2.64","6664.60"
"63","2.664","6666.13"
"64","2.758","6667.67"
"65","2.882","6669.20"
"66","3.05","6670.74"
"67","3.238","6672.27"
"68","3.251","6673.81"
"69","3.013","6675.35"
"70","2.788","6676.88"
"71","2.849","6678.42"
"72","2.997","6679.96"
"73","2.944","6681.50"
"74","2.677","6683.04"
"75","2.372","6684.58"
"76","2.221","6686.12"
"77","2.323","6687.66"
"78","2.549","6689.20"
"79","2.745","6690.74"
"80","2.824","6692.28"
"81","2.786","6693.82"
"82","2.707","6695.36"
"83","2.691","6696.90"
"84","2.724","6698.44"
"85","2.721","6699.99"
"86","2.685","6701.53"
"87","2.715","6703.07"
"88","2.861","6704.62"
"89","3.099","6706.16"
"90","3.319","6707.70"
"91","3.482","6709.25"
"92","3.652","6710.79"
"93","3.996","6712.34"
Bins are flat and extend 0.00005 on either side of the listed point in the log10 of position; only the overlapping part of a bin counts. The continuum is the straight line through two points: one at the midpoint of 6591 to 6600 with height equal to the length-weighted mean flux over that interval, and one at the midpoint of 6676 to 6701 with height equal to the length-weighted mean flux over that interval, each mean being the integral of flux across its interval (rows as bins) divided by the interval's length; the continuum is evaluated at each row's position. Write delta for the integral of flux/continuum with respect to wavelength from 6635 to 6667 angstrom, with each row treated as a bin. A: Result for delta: 30.8 angstrom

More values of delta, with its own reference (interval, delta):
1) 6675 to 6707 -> 32.7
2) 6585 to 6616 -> 36.7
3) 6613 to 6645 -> 29.2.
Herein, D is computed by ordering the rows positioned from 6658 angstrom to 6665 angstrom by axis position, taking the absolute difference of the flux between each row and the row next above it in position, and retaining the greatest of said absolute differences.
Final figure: 0.07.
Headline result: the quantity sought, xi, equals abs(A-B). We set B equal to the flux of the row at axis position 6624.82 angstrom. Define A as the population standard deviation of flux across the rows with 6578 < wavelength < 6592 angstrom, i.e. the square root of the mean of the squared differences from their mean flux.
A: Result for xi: 0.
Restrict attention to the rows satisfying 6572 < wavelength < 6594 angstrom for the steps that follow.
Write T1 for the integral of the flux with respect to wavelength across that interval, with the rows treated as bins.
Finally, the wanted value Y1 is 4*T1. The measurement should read 635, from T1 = 159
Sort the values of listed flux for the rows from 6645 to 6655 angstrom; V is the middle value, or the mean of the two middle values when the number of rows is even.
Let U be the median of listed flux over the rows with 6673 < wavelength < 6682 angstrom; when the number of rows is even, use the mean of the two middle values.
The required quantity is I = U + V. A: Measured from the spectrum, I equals 5.85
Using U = 3.0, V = 2.88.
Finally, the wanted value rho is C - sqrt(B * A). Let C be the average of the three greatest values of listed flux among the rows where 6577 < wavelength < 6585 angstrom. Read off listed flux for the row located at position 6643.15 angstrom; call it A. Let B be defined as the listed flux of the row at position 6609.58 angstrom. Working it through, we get 8.7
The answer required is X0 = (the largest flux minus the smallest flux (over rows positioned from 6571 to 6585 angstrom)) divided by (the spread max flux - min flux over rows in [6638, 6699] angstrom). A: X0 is 7.6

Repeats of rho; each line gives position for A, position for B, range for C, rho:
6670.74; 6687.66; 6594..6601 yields 0.5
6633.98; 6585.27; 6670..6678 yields -2.4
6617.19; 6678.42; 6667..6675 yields 0.3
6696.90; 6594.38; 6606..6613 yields 0.1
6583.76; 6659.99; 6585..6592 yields 2.6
